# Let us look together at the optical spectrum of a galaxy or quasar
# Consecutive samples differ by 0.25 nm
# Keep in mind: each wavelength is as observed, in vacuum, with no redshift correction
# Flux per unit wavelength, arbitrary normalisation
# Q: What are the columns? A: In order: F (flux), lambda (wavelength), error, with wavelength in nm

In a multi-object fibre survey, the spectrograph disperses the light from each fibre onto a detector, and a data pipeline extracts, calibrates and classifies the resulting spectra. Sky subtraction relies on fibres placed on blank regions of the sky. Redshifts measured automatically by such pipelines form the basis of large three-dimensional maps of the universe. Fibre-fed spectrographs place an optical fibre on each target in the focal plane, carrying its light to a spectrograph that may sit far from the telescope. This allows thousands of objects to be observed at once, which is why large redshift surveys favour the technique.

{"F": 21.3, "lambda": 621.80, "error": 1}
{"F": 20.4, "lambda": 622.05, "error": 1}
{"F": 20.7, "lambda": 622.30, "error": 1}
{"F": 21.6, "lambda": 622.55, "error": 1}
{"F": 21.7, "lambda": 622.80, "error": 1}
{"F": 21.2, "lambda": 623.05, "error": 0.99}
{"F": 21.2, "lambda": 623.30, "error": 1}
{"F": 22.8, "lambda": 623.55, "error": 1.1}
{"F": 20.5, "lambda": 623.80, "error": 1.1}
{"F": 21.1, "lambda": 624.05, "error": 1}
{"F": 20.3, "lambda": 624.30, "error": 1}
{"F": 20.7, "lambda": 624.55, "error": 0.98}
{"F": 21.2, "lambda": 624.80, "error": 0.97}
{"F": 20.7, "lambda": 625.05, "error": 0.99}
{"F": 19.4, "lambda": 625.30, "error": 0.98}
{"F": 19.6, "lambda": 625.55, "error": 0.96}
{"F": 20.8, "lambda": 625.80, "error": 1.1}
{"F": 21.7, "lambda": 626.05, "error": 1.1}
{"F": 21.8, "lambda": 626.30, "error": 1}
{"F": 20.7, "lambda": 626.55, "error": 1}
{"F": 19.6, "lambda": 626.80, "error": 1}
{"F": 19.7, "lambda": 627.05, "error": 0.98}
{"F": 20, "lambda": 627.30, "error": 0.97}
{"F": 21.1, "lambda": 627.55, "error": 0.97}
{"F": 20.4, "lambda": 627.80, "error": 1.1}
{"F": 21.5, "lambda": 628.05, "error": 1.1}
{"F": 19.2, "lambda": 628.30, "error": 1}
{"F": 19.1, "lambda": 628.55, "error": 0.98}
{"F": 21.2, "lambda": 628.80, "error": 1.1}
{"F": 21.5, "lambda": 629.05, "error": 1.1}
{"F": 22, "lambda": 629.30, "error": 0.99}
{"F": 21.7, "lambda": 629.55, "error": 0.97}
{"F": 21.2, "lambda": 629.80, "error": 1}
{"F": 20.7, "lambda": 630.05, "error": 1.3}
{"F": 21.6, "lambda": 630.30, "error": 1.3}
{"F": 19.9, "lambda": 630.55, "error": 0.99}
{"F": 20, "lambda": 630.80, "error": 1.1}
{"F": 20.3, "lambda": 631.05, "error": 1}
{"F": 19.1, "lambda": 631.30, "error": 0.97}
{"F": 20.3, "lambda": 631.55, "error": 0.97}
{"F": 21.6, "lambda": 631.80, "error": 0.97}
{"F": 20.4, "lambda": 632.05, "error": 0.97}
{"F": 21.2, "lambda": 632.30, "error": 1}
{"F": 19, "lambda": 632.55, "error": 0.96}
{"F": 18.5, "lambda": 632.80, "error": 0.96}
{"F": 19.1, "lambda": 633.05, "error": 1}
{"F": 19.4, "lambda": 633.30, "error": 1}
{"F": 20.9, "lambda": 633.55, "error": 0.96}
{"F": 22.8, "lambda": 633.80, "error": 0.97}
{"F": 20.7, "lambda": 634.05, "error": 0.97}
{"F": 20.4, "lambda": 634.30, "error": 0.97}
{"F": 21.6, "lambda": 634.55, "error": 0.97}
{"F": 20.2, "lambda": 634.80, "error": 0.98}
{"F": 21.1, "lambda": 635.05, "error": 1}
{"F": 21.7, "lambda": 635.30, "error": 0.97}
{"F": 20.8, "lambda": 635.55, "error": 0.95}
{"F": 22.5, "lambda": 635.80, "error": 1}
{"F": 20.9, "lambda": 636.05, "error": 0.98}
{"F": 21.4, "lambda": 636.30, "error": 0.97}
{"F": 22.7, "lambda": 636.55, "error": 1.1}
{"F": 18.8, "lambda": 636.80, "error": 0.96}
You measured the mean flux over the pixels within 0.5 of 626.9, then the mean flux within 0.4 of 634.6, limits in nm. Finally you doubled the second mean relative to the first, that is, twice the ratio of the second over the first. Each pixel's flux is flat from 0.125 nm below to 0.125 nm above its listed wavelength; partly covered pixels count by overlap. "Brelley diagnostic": 2.07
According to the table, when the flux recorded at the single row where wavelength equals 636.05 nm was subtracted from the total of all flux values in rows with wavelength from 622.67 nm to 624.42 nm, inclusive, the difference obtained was 128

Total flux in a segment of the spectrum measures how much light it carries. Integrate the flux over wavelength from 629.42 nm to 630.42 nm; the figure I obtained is 21.3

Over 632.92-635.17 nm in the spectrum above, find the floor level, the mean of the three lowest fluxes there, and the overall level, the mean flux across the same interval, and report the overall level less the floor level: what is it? 1.1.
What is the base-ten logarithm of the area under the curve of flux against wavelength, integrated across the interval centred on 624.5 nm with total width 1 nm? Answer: 1.32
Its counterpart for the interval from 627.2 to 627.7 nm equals 1.01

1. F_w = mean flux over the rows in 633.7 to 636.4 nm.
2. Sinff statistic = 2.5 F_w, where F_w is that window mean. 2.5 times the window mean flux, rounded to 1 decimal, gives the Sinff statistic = 53.2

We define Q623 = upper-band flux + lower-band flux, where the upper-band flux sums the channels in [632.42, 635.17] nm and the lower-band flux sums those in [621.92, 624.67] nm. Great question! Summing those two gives 456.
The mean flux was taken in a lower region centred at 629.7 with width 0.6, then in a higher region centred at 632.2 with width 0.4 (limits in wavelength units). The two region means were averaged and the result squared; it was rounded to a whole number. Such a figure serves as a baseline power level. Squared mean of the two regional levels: 446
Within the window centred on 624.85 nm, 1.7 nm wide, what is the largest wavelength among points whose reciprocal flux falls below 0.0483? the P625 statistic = 624.80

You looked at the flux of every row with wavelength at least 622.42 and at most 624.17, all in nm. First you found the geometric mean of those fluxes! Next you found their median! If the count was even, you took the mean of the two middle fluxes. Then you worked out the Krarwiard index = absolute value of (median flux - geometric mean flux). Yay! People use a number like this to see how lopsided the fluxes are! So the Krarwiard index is 0.23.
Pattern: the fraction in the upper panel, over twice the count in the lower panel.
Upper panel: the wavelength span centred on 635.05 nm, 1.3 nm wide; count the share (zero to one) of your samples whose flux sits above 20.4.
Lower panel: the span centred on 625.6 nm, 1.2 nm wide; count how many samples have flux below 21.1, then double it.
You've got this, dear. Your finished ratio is 0.10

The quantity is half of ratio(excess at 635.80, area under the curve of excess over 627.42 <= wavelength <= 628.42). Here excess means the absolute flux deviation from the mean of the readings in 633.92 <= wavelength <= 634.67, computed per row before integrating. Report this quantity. 1.1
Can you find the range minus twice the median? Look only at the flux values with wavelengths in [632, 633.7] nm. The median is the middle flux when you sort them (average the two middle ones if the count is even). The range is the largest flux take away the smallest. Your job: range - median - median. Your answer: -36.1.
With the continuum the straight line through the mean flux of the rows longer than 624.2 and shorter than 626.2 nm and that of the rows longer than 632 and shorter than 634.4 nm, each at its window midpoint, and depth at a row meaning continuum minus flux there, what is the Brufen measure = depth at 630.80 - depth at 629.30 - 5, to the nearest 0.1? -3.1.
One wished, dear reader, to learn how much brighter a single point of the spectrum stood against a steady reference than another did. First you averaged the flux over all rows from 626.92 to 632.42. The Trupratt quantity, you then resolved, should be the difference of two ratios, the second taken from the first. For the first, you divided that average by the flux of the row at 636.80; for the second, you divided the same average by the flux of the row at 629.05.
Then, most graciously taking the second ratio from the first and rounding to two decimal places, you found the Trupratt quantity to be 0.14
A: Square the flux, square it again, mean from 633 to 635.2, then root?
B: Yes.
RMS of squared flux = 431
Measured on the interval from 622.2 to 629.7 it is 436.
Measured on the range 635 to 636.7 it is 467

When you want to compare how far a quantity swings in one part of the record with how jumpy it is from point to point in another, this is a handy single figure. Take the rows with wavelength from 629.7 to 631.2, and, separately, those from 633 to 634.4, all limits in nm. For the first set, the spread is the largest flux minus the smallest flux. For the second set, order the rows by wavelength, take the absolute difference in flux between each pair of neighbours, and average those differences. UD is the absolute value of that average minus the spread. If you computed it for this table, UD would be 0.5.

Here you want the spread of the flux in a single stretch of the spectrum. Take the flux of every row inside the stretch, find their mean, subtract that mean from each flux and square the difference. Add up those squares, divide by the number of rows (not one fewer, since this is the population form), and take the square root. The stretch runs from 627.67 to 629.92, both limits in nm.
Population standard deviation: 1.0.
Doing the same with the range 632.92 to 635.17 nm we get 1.1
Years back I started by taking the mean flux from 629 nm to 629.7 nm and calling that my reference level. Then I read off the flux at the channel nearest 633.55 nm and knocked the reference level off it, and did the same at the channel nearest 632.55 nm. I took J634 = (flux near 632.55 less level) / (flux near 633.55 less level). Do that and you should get 3.3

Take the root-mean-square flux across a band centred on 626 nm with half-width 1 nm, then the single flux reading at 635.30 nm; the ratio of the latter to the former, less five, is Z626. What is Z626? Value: -3.94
